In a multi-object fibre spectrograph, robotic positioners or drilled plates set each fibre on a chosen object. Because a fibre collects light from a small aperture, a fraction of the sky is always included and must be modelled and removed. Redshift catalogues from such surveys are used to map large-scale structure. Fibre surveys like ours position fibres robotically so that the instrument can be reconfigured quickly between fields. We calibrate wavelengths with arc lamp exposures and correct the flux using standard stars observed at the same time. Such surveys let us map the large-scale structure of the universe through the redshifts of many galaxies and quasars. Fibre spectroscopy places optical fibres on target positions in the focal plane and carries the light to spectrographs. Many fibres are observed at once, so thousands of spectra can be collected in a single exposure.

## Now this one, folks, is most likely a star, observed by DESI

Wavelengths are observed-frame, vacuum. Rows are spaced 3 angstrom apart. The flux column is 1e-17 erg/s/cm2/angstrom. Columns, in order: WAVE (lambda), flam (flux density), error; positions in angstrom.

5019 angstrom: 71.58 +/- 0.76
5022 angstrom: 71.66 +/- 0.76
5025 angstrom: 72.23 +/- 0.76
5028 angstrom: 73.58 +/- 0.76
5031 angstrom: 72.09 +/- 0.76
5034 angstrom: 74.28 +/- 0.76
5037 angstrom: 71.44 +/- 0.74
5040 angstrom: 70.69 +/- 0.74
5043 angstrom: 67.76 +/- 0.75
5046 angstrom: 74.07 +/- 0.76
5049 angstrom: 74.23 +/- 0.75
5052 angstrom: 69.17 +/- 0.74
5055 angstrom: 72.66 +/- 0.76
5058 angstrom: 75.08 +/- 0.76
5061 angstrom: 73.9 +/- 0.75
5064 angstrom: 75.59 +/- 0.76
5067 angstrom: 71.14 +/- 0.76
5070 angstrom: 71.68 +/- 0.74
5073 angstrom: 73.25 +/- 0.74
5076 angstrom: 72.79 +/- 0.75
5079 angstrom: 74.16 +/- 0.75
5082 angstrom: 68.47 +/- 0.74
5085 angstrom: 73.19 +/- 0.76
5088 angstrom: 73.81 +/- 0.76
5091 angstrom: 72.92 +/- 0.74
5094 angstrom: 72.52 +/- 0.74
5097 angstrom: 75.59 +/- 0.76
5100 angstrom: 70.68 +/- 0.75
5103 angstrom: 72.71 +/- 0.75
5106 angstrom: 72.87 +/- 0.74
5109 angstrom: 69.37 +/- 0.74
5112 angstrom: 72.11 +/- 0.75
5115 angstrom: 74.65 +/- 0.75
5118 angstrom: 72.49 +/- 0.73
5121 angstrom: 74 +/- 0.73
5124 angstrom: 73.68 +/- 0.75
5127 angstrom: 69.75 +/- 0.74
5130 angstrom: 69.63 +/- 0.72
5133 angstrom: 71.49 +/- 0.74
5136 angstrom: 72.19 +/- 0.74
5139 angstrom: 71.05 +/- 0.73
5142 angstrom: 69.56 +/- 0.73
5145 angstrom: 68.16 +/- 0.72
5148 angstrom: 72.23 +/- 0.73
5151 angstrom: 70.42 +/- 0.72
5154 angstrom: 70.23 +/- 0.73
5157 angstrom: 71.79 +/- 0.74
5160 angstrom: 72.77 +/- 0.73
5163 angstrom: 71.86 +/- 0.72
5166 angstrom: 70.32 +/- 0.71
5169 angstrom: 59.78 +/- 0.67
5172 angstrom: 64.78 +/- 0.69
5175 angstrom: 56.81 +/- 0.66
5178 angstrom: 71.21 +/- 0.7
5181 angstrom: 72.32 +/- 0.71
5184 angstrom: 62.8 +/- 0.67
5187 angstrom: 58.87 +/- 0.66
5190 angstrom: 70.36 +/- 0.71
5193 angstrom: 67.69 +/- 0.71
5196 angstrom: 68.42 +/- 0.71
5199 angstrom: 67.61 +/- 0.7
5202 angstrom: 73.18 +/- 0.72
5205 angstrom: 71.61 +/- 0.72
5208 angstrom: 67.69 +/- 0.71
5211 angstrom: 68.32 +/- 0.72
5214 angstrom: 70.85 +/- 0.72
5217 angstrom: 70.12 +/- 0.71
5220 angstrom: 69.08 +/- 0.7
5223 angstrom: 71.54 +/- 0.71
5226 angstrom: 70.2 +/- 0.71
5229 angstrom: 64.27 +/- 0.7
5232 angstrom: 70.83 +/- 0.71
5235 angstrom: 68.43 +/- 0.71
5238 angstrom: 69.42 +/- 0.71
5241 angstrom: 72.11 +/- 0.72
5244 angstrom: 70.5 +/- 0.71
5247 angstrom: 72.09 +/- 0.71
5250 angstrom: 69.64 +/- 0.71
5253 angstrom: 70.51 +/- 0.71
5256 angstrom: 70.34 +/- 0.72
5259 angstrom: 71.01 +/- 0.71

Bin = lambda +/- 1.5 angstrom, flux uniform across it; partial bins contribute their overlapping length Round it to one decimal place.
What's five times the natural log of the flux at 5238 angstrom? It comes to 21.2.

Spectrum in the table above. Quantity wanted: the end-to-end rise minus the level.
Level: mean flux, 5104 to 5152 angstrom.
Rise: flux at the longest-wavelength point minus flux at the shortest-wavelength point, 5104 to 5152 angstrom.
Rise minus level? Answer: -74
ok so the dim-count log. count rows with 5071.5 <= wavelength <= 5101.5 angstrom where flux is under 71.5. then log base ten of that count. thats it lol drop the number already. 0.30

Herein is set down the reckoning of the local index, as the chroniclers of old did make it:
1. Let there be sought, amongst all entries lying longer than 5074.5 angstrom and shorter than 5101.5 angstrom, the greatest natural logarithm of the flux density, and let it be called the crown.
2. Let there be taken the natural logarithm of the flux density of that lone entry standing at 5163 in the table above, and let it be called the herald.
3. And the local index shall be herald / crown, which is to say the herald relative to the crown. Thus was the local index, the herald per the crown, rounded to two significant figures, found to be 0.99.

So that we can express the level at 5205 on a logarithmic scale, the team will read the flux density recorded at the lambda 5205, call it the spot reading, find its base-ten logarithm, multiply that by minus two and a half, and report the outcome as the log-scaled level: -4.64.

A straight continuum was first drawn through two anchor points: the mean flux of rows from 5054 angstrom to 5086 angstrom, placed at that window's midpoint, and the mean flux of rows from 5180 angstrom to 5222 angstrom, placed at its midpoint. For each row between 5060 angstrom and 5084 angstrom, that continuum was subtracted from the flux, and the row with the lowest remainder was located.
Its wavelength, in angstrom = 5082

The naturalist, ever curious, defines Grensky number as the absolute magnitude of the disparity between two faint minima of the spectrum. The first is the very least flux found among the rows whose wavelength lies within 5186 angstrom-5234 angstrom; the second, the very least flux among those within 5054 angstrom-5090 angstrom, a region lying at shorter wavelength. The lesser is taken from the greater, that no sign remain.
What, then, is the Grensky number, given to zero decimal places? 10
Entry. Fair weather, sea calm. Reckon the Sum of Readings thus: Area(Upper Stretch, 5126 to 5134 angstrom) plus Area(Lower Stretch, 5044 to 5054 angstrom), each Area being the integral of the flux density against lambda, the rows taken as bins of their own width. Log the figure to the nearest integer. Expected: 1285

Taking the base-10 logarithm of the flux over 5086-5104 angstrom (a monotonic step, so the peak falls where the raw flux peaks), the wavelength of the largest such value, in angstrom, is 5097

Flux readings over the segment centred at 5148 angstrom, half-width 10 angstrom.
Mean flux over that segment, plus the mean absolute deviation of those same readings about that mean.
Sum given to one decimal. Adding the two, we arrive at 71.5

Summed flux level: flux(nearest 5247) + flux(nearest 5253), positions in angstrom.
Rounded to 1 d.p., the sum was 142.6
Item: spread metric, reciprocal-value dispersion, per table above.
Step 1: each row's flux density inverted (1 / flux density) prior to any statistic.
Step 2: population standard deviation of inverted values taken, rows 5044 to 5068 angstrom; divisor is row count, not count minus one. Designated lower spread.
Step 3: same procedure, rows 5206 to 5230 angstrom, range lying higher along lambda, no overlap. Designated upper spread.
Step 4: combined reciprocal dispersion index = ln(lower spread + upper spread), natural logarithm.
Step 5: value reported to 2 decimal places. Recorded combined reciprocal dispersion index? -7.07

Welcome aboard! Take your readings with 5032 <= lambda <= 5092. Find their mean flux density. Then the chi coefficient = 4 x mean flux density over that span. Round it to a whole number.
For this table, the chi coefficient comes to 290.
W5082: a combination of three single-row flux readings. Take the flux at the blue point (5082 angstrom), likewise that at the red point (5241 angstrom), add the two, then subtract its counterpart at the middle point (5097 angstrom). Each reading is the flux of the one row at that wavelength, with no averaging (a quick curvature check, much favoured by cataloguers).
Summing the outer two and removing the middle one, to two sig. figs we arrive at 65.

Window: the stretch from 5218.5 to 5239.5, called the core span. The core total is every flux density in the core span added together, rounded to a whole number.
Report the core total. 484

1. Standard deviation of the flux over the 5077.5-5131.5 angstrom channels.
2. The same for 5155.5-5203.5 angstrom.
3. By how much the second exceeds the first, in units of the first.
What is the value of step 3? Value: 1.7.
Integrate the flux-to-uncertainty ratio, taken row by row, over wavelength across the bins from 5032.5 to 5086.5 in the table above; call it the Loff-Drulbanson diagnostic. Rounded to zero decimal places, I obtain 5210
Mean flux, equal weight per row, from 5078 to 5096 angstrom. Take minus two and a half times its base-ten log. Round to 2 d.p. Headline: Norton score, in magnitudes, -4.65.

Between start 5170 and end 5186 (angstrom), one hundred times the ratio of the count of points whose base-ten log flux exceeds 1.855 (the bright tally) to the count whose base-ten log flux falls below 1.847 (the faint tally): 33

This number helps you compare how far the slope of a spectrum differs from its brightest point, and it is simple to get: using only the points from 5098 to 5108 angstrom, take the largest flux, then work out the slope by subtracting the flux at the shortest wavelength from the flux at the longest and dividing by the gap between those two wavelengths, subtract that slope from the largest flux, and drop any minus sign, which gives 72.5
